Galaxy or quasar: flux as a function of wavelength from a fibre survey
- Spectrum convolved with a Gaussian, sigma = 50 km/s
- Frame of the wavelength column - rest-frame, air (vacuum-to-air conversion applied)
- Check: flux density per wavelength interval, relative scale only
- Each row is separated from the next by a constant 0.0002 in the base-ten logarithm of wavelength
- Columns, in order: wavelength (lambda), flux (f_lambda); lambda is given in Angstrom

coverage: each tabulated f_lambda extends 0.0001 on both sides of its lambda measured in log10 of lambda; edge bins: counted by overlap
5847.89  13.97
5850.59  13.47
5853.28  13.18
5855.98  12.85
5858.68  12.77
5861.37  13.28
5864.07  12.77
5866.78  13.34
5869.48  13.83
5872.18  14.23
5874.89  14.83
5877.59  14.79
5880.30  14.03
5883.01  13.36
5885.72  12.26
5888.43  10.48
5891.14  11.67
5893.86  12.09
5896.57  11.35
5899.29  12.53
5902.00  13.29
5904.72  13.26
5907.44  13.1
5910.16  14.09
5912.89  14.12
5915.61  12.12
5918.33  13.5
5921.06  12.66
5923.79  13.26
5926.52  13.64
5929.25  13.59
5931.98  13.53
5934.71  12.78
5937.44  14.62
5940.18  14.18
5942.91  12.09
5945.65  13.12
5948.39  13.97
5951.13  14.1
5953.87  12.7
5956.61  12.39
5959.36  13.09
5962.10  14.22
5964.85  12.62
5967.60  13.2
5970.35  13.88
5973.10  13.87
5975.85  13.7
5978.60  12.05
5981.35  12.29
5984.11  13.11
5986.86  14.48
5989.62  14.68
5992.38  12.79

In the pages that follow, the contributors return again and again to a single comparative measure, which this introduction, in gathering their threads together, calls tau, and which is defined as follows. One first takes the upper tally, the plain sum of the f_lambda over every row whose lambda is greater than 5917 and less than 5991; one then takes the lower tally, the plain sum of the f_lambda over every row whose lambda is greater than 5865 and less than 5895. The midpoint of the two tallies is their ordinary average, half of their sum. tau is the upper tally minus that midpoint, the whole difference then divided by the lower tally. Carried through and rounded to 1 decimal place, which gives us 0.7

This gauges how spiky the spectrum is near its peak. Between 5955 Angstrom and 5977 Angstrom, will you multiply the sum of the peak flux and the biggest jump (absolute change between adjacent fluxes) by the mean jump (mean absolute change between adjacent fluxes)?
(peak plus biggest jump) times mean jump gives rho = 11.0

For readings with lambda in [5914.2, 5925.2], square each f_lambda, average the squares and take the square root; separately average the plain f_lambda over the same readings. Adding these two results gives 25.8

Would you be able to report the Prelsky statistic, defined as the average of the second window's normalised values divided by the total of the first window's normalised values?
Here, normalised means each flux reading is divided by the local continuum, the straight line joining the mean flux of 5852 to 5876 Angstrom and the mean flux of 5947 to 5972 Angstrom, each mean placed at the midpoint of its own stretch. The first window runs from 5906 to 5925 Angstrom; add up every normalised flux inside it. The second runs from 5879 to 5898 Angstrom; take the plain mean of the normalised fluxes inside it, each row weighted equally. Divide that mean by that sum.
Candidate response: 0.131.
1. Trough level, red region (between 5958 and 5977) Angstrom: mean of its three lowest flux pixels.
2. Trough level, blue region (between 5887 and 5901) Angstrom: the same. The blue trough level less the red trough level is -1.8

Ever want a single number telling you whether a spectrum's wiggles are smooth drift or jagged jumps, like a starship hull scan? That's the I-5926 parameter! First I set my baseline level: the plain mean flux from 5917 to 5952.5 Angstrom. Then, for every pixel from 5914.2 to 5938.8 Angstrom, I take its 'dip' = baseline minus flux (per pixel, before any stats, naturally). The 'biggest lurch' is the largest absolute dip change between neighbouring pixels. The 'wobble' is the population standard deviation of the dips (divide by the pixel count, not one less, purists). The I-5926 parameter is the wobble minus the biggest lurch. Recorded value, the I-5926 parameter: -1.2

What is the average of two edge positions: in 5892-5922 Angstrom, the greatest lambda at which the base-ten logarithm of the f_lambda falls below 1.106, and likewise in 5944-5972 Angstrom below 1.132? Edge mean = 5944.3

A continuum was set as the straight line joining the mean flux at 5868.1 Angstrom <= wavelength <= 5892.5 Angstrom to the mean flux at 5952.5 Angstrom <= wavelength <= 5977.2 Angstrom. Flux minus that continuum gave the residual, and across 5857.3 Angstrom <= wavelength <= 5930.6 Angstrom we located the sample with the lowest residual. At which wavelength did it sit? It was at 5888.43 Angstrom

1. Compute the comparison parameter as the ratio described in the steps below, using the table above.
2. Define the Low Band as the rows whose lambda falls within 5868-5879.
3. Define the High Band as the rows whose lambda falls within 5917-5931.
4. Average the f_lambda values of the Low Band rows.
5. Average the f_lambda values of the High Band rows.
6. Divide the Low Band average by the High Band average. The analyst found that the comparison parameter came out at 1.08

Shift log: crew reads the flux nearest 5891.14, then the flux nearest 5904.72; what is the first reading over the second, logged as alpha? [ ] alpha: 0.88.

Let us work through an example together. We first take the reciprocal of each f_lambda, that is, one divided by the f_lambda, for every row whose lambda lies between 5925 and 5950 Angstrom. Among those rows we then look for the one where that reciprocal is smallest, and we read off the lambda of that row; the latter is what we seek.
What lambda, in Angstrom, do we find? 5937.44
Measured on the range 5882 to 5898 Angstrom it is 5883.01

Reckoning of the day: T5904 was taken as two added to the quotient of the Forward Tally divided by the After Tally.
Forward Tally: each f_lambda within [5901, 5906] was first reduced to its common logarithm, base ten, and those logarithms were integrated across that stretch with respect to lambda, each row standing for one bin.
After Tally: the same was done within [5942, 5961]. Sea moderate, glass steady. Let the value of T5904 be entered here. 2.3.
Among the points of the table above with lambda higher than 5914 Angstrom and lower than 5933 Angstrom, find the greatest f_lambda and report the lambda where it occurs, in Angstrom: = 5926.52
